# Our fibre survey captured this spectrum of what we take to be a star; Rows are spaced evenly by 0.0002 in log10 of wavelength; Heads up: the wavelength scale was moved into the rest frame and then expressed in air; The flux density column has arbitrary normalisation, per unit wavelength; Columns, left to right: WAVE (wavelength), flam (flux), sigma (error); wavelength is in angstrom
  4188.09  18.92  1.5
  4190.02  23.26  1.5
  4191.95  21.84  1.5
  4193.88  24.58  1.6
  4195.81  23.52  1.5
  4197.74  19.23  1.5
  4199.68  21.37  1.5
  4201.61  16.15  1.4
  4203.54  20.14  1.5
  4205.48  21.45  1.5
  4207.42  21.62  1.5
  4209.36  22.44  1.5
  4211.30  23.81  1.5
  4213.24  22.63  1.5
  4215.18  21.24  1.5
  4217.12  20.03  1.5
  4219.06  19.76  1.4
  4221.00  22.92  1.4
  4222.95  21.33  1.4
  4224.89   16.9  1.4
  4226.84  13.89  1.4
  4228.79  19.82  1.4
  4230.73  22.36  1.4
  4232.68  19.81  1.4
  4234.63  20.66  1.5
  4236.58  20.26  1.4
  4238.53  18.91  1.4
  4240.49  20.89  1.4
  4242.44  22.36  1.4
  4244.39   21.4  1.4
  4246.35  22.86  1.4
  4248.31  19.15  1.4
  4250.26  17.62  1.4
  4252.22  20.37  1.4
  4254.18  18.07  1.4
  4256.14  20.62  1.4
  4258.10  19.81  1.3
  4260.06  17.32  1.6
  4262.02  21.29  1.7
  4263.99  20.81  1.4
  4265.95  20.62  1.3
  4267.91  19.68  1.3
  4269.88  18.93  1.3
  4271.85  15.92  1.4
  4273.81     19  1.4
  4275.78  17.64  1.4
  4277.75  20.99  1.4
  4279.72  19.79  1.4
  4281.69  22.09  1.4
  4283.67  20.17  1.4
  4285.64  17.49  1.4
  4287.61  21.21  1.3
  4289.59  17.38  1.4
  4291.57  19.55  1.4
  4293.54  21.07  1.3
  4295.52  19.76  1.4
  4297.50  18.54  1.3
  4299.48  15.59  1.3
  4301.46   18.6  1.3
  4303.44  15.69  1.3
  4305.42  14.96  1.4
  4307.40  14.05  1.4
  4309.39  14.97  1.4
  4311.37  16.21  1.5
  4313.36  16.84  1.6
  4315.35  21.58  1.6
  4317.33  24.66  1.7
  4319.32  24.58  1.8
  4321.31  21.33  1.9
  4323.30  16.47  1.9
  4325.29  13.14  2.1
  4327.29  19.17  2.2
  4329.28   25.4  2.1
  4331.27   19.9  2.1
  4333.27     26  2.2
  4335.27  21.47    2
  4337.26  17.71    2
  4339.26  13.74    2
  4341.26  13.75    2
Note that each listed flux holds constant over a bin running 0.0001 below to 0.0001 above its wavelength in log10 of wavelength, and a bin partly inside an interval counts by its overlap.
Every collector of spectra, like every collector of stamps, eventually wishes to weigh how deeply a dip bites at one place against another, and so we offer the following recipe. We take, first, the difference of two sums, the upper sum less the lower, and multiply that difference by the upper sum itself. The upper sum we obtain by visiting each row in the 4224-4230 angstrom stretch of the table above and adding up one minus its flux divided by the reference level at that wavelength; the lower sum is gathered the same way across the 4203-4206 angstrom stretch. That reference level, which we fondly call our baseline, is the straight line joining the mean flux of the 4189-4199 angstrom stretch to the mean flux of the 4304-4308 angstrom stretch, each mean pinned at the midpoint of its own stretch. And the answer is 0.20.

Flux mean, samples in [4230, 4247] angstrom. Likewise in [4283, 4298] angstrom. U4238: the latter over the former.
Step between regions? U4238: 0.92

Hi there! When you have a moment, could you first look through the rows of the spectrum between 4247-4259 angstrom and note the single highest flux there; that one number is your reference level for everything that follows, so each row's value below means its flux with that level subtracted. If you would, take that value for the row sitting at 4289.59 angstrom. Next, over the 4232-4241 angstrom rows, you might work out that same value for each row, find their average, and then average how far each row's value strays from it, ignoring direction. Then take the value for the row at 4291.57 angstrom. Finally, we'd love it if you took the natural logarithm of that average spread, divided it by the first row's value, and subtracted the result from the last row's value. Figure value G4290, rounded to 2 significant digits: -1.2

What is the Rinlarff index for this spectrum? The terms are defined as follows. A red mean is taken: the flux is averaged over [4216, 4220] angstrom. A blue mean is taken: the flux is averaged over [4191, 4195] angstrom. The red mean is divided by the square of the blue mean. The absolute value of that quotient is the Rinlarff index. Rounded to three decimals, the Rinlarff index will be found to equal 0.037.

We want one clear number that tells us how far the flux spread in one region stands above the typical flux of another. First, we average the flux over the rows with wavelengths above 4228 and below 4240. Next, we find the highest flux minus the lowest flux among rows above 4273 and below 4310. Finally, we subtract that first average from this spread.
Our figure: -12.3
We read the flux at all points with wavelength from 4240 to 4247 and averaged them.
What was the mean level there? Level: 21.9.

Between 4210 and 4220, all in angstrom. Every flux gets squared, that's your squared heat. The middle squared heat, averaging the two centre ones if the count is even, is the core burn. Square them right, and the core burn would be 451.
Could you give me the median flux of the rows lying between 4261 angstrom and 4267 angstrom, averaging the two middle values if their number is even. 20.8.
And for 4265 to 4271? 19.7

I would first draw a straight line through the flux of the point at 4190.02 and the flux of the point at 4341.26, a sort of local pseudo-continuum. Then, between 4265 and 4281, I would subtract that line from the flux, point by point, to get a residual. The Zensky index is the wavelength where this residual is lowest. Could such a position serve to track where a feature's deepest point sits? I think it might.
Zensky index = 4271.85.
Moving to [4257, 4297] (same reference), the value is 4271.85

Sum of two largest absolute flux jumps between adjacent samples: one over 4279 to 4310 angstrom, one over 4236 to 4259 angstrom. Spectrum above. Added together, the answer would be 7.5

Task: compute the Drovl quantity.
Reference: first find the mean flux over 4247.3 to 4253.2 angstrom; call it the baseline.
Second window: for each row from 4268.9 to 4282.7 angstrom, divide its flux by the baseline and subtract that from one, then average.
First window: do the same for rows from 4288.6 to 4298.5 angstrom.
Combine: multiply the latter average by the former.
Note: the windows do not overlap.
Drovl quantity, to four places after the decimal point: 0.0001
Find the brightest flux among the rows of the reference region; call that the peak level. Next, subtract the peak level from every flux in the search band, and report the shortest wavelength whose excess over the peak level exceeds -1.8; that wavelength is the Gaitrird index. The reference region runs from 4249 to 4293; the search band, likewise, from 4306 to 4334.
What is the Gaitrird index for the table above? 4315.35 angstrom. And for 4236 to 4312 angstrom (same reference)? 4240.49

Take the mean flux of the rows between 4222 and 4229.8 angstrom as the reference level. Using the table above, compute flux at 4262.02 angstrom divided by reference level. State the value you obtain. 1.18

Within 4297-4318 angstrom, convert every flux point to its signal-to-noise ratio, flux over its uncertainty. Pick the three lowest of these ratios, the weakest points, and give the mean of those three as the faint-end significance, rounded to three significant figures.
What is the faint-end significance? 10.4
